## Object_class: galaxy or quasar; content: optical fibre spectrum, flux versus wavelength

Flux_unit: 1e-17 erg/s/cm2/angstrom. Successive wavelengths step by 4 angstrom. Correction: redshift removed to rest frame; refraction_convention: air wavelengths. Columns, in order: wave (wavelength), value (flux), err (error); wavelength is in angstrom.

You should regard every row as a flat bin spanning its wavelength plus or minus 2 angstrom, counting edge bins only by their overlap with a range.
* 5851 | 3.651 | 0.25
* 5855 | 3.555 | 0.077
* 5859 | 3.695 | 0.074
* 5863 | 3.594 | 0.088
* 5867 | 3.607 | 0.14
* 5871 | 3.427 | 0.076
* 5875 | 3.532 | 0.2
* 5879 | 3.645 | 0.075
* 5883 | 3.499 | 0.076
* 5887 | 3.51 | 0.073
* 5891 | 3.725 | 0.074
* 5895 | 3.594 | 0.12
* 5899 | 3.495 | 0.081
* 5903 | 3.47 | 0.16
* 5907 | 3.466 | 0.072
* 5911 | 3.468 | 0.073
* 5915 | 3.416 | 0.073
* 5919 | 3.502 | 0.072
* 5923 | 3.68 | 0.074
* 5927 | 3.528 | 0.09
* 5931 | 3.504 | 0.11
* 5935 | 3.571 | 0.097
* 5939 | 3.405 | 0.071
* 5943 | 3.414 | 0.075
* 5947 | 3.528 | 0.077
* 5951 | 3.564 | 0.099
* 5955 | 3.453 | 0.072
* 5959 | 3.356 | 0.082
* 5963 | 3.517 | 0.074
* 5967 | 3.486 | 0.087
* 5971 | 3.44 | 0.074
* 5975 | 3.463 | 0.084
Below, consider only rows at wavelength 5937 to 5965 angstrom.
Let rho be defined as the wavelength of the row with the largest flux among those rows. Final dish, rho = 5951 angstrom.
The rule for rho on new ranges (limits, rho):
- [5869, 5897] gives 5891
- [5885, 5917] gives 5891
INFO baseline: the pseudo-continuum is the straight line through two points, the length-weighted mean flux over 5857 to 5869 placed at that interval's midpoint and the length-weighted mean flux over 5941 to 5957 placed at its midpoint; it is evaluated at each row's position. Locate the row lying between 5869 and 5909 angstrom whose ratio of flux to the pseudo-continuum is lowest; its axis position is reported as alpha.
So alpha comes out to 5871 angstrom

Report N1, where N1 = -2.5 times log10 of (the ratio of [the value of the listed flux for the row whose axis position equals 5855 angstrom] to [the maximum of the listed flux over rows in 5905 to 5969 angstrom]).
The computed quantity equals 0.038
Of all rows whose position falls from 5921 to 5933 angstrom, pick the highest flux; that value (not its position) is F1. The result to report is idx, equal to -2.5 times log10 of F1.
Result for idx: -1.41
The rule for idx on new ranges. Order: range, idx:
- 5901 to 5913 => -1.35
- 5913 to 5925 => -1.41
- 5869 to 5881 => -1.40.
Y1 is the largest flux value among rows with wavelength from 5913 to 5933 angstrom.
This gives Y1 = 3.68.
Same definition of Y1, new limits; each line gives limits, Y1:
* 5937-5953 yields 3.564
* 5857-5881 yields 3.695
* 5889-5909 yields 3.725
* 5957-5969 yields 3.517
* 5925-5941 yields 3.571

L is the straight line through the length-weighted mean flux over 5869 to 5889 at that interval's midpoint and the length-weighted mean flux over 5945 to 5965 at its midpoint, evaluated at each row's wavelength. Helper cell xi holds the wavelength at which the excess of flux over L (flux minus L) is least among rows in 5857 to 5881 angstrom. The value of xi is 5871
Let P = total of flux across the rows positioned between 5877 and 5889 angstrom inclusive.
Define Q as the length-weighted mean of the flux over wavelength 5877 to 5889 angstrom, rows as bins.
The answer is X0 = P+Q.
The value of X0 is 14.2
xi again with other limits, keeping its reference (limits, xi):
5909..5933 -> 5915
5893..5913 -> 5907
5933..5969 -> 5959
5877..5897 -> 5883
